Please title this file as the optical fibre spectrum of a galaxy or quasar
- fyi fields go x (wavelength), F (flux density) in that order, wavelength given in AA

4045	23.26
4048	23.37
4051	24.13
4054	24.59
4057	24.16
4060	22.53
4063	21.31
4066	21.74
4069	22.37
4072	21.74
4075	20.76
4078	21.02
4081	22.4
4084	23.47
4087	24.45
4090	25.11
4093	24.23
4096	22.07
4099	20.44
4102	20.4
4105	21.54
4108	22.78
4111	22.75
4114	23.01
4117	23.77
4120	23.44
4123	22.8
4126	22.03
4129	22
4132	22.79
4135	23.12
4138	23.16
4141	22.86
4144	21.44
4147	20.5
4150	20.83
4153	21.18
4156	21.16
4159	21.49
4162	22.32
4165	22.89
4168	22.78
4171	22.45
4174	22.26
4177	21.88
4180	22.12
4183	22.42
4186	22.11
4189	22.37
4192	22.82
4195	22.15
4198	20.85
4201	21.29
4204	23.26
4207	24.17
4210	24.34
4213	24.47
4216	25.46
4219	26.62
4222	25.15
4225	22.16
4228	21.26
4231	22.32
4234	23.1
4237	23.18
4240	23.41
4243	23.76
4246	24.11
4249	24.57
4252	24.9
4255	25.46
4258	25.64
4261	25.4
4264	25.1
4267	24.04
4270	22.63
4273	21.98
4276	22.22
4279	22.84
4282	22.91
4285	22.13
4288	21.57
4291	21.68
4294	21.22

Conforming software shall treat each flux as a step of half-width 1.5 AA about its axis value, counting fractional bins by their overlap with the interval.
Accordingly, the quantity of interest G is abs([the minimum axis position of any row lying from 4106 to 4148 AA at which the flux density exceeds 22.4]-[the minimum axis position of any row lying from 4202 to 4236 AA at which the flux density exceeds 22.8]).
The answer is 96 AA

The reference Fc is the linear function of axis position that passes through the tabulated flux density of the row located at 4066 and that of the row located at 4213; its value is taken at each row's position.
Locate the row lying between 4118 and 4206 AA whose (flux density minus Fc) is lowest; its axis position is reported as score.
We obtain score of 4198 AA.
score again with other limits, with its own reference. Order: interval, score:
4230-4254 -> 4231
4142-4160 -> 4147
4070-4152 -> 4147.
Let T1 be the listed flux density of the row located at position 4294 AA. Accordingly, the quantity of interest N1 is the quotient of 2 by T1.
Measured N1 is 0.0943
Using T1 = 21.22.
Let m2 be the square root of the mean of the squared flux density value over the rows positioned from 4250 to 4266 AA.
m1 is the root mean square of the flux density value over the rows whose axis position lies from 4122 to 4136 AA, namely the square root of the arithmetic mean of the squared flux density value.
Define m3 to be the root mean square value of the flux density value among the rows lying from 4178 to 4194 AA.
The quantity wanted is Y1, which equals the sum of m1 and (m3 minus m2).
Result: 20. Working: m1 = 22.6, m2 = 25.3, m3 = 22.4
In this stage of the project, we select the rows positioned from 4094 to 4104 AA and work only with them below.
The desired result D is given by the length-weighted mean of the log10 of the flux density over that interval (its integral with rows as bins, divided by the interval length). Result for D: 1.325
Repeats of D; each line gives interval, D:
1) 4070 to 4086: 1.341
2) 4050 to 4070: 1.360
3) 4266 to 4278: 1.355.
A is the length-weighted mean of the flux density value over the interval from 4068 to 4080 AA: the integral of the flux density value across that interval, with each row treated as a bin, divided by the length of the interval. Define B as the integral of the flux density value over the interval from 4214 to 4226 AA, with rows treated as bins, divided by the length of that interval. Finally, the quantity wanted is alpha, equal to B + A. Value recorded 46.4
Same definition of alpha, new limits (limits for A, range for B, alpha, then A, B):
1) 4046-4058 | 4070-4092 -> 46.8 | 24.0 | 22.7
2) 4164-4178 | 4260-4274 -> 46.3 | 22.5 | 23.8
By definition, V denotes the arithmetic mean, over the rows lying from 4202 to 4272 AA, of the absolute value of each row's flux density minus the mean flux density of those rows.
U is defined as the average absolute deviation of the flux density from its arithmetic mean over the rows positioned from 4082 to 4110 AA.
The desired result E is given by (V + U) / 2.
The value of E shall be 1.2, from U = 1.43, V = 1.0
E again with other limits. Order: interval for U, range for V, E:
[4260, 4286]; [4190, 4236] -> 1.2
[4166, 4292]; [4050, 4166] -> 1.1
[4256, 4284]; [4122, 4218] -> 1.0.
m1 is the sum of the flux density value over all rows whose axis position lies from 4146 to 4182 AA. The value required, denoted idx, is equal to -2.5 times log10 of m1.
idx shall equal -6.05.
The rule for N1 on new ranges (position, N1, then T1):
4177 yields 0.0914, 21.88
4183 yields 0.0892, 22.42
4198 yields 0.0959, 20.85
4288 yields 0.0927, 21.57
